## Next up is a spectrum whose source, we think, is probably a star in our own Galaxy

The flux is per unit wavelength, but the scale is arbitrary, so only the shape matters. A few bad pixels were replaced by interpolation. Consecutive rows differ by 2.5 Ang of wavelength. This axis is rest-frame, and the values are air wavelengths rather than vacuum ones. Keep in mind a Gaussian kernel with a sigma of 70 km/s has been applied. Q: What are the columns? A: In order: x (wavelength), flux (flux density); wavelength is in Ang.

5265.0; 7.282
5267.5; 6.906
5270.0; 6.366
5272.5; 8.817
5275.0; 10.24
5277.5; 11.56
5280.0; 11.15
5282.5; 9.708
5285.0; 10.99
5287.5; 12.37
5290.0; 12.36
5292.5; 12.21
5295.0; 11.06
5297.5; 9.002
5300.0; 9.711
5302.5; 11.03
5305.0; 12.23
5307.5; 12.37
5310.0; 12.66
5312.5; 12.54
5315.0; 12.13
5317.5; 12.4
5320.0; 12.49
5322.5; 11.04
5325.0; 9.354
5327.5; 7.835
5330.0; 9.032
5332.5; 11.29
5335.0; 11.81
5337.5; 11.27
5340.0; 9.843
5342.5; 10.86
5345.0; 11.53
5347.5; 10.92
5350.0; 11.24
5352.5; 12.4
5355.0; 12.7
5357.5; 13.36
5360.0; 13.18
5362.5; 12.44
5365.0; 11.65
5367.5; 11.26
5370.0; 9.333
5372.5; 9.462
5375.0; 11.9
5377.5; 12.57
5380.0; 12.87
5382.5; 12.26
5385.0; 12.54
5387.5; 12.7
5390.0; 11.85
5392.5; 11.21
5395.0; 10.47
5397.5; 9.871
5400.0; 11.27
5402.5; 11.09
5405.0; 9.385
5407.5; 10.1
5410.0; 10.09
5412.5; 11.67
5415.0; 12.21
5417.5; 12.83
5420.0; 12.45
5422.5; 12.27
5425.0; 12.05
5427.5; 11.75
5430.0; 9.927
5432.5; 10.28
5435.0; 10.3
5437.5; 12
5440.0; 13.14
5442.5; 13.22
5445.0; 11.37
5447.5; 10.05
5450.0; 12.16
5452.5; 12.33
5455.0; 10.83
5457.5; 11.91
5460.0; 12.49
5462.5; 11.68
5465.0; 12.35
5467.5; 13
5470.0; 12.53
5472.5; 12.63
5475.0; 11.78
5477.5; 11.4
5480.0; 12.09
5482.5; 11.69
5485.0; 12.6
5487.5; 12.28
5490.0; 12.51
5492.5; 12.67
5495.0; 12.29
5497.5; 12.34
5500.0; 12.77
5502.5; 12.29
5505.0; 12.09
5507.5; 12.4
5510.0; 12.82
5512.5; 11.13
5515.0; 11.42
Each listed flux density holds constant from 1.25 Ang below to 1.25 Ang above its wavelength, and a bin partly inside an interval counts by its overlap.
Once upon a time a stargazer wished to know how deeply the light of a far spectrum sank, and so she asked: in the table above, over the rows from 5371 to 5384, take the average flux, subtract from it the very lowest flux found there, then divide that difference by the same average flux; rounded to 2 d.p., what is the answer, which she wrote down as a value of 0.20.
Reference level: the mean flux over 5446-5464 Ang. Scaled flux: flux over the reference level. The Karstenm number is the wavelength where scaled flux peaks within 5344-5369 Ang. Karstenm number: 5357.5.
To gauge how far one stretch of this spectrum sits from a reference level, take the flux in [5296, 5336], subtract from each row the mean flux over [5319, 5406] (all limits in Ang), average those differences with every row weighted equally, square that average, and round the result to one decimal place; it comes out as 0.0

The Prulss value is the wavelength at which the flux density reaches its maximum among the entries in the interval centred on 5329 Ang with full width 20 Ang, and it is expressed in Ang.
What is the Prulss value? 5320.0 Ang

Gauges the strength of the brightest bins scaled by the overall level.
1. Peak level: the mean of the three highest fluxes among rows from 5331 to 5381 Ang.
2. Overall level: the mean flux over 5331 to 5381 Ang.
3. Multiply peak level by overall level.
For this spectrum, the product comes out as 152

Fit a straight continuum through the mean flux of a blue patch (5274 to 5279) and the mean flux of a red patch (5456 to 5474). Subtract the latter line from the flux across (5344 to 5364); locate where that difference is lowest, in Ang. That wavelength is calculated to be 5347.5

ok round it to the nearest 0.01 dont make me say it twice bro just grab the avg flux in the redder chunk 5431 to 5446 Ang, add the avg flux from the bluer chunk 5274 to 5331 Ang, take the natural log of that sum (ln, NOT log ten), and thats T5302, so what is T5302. 3.13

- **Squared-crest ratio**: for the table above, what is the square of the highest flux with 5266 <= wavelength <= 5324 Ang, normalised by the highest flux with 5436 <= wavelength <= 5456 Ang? 12.1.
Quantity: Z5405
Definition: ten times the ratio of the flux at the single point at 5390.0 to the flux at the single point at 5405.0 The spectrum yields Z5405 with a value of 12.6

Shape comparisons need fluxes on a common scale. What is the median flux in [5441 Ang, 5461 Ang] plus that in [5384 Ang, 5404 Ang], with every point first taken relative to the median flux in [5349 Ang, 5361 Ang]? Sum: 1.83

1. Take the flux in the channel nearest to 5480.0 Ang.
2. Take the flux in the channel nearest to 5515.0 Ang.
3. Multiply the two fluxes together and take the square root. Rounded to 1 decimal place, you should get 11.8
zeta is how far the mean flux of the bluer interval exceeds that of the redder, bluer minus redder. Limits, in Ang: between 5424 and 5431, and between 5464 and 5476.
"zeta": -1.2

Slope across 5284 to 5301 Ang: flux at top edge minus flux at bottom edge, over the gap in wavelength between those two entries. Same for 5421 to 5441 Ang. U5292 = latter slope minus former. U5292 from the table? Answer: 0.13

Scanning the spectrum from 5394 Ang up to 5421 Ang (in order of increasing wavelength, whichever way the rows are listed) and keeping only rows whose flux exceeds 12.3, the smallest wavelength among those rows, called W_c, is 5417.5 Ang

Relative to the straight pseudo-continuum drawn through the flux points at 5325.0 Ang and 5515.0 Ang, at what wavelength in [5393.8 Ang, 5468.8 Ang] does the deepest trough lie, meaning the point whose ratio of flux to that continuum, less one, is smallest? 5405.0 Ang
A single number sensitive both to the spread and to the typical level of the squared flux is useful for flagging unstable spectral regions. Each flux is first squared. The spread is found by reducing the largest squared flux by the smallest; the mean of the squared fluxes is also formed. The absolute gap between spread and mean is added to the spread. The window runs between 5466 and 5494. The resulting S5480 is 151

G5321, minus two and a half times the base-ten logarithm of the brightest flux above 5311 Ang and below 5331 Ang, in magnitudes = -2.75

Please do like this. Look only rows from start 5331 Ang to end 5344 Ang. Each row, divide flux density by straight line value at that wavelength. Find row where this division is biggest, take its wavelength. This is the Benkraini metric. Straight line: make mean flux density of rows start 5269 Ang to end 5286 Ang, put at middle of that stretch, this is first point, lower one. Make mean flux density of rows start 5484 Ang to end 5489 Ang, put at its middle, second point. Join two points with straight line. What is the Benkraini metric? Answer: 5335.0 Ang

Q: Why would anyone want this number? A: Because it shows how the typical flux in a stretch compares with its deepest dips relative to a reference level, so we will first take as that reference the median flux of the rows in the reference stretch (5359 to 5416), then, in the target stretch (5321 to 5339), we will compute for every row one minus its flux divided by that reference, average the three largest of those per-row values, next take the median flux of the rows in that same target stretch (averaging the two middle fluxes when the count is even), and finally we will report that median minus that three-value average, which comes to 10.8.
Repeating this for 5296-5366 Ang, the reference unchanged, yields 11.3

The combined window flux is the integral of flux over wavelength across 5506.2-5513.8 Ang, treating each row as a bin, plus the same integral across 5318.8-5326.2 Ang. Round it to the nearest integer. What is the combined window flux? 173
